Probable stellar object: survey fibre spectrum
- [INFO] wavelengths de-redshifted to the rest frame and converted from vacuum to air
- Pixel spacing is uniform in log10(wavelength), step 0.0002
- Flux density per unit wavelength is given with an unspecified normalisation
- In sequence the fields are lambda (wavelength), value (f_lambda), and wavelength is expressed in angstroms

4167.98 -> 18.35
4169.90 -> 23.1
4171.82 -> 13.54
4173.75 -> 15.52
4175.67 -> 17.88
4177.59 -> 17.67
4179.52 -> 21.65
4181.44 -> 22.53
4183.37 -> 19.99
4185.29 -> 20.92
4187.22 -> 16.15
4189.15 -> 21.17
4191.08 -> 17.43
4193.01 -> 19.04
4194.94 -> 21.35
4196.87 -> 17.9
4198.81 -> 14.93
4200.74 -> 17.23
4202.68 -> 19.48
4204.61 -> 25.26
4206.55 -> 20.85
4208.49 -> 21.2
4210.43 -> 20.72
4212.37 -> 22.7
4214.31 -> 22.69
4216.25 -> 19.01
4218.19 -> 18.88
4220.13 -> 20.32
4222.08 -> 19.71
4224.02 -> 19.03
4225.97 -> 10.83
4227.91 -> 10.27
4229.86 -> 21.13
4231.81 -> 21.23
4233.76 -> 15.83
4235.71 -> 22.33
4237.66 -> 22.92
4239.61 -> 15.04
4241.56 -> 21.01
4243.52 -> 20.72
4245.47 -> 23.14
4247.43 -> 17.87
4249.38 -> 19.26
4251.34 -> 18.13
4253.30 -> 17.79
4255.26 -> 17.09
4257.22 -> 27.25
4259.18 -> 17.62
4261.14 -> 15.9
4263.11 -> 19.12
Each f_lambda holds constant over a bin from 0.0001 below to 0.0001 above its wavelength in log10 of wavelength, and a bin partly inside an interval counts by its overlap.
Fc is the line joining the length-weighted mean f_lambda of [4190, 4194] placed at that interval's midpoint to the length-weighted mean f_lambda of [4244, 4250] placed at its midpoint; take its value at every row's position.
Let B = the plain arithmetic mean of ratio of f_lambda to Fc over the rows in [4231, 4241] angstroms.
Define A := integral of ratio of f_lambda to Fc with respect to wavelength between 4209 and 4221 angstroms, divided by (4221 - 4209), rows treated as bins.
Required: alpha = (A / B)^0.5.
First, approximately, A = 1.09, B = 0.98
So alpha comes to 1.05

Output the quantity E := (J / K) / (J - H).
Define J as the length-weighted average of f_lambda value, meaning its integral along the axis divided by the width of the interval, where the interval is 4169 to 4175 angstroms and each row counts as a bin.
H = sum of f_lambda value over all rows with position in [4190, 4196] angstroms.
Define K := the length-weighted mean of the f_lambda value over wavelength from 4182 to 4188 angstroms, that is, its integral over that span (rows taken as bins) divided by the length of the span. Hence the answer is -0.0221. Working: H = 57.8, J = 17.3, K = 19.3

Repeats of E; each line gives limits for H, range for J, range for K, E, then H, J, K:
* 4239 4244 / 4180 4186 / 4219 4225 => -0.0304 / 56.8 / 21.2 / 19.7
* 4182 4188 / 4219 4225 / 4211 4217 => -0.0244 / 57.1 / 19.7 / 21.5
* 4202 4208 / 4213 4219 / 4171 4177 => -0.0285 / 65.6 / 20.4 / 15.8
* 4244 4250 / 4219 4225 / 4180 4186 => -0.0228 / 60.3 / 19.7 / 21.2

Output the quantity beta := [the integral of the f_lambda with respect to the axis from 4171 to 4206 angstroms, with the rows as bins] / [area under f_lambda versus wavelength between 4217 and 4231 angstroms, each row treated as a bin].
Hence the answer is 2.7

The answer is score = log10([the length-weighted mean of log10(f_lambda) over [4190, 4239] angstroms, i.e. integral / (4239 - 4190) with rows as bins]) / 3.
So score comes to 0.0353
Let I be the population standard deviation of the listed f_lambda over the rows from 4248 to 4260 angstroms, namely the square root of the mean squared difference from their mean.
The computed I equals 3.5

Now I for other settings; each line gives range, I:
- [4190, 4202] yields 1.9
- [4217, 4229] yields 4.2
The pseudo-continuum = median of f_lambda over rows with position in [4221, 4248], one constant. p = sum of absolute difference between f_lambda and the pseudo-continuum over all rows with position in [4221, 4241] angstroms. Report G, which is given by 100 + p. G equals 137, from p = 37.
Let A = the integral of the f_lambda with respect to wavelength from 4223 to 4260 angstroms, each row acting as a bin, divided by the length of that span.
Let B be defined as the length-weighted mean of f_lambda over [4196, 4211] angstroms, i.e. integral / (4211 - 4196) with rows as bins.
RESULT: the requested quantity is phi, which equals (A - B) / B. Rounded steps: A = 18.9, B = 19.7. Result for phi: -0.040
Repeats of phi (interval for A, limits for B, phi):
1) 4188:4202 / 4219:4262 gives -0.023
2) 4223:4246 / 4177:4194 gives -0.057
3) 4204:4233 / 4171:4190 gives 0.041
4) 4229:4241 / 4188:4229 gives 0.039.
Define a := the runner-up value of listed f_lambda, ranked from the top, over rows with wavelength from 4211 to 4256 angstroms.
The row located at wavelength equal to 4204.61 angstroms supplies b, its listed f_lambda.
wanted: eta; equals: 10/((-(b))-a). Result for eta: -0.208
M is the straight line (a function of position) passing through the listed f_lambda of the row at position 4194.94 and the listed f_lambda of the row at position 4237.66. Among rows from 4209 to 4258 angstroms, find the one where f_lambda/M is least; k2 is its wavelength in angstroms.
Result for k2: 4227.91 angstroms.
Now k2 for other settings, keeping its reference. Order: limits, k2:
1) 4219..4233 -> 4227.91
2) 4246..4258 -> 4255.26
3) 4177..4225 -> 4198.81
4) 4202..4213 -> 4202.68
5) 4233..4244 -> 4239.61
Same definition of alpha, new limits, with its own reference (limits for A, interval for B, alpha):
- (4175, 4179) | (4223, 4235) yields 1.10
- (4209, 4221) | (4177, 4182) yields 0.97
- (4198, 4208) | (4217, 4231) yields 1.09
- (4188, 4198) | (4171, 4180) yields 1.04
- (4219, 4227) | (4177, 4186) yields 0.89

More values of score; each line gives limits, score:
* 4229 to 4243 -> 0.0374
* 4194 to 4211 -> 0.0372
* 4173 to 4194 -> 0.0356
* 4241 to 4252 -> 0.0380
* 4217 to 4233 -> 0.0302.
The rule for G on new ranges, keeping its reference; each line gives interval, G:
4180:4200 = 121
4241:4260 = 125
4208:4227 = 120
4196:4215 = 123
